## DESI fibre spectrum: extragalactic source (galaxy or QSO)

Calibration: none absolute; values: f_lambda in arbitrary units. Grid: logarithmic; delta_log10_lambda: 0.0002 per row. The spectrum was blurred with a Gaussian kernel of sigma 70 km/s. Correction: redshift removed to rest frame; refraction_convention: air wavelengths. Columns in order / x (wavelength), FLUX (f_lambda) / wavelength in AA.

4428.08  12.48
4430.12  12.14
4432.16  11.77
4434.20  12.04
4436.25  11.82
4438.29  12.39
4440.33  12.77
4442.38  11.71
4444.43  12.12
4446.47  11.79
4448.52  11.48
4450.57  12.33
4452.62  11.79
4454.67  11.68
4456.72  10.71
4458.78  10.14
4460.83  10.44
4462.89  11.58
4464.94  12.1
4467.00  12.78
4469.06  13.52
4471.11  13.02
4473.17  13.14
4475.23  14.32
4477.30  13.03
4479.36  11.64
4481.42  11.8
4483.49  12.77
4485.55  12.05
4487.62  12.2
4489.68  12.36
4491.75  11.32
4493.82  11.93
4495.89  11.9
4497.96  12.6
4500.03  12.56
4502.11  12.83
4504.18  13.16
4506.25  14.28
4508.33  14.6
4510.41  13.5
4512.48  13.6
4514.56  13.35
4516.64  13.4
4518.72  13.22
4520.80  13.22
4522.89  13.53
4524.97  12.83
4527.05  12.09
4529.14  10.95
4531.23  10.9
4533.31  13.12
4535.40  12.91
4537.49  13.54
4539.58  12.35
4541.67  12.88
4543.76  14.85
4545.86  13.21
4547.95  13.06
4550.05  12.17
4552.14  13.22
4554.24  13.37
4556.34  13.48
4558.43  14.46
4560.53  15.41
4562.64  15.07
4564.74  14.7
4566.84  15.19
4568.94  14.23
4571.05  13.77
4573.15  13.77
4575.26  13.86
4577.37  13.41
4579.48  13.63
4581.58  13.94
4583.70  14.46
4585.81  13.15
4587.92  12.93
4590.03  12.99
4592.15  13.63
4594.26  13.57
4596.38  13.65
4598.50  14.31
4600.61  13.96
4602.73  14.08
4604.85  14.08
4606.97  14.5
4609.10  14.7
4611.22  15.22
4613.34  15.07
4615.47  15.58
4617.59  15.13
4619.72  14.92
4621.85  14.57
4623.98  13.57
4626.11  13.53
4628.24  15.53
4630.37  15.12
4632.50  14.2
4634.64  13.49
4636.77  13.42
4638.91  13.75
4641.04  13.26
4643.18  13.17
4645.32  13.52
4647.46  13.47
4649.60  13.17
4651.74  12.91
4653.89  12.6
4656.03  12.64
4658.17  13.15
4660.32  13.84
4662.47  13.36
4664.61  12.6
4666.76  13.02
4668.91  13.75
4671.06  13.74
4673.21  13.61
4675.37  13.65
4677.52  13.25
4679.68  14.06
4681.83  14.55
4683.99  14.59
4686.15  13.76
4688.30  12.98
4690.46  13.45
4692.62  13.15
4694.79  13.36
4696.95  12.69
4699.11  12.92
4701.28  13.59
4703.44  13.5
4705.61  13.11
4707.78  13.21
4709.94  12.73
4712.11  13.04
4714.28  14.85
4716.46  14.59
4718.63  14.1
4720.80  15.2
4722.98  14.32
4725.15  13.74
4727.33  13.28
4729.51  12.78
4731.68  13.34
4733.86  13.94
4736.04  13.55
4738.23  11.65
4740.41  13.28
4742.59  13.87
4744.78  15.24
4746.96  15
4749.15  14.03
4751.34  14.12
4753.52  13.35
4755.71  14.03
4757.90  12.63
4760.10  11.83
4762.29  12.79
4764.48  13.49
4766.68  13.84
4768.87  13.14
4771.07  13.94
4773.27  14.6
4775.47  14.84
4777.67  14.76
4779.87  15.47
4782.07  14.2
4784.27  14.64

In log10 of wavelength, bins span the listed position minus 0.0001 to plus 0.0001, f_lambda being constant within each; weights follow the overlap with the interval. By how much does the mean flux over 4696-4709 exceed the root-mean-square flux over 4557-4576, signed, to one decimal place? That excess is -1.3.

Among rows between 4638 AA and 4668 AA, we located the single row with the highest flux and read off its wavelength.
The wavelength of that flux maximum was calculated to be 4660.32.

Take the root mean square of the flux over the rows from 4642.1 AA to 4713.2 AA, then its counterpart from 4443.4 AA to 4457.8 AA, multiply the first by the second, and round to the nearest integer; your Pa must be 156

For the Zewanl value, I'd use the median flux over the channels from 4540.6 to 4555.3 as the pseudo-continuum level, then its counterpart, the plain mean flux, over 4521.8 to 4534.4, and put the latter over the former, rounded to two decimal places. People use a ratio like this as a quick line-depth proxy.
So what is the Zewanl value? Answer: 0.93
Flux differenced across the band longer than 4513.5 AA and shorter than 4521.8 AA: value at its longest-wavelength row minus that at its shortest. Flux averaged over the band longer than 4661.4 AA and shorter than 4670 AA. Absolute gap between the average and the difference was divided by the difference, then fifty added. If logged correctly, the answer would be -52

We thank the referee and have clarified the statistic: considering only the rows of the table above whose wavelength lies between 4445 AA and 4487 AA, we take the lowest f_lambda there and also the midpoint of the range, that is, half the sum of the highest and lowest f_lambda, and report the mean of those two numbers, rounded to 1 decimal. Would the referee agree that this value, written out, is 11.2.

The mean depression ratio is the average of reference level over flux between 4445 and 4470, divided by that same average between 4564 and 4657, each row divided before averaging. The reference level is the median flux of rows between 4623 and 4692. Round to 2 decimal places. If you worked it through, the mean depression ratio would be 1.20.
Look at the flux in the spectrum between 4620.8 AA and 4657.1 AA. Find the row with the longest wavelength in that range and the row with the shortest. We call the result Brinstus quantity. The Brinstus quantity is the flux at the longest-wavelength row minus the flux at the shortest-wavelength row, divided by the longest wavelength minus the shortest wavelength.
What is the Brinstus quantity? -0.06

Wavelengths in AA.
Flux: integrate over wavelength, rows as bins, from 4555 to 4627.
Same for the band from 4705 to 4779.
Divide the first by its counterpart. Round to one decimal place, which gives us 1.0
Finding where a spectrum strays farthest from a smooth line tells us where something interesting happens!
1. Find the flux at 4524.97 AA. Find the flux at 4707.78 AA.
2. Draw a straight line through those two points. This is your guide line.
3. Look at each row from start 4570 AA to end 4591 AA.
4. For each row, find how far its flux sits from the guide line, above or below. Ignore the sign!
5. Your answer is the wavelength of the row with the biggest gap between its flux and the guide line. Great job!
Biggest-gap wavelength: 4583.70 AA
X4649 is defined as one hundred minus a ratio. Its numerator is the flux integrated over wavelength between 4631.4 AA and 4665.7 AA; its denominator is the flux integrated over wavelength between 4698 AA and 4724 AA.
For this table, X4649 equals 98.7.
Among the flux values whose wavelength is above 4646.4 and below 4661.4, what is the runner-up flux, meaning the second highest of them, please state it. 13.47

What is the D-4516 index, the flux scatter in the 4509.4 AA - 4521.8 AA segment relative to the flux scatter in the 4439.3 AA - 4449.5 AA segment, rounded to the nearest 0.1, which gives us 0.3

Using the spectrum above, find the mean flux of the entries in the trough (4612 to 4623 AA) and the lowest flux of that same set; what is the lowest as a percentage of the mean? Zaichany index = 96.8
